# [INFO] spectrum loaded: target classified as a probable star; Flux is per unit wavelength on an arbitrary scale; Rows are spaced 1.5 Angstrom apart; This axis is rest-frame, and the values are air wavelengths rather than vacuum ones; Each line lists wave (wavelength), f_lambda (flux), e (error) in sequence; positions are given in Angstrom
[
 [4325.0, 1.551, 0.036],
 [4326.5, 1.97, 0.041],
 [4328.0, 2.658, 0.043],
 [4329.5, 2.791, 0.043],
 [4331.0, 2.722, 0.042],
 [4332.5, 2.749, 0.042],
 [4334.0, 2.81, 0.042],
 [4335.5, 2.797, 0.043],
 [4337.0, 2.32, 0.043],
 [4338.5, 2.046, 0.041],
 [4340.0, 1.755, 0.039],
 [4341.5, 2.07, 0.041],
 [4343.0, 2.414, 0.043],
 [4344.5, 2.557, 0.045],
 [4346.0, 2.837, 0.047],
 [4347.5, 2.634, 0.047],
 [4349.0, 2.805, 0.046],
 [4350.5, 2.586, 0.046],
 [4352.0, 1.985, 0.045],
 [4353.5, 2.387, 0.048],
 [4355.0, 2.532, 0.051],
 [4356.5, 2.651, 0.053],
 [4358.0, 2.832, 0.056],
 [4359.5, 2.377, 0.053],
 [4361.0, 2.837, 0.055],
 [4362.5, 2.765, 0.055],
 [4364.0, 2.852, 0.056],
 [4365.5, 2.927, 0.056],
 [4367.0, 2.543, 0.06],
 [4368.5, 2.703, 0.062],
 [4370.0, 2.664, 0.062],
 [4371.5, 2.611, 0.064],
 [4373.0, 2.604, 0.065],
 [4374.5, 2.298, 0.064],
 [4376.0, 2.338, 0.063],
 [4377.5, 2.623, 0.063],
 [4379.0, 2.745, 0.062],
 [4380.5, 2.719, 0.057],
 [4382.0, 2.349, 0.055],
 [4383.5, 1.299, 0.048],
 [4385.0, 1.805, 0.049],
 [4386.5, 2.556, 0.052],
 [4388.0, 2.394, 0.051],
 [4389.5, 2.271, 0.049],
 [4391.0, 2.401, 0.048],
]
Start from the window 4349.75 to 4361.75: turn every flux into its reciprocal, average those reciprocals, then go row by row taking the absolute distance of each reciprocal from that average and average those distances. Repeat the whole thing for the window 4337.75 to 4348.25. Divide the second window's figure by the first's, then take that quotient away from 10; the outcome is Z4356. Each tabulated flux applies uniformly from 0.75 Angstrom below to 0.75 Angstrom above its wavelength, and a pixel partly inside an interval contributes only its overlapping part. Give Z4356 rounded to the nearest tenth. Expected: 8.2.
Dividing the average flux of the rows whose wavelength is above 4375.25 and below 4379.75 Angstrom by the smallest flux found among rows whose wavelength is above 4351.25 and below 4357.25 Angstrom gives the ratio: 1.29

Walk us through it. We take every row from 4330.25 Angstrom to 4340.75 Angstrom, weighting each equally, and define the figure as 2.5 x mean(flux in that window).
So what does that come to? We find 6.1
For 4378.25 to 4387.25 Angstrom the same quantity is 5.6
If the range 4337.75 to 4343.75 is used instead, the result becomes 5.2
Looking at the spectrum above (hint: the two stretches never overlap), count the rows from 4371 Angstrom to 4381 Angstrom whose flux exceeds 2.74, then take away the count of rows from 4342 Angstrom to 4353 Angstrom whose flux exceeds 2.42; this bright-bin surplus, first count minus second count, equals -4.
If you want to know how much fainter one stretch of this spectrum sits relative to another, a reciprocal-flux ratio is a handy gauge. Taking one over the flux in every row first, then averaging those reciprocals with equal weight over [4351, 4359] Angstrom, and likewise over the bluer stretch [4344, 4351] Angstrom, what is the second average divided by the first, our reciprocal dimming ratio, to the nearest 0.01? 0.91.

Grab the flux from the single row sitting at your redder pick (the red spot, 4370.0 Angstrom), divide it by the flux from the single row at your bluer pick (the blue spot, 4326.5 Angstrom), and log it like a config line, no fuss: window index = 1.35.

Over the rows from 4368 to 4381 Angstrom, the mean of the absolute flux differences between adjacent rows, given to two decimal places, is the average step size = 0.11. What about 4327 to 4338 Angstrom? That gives 0.13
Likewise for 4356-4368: 0.24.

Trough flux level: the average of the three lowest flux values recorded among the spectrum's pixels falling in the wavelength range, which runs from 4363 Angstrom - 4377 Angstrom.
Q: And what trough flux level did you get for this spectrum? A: 2.4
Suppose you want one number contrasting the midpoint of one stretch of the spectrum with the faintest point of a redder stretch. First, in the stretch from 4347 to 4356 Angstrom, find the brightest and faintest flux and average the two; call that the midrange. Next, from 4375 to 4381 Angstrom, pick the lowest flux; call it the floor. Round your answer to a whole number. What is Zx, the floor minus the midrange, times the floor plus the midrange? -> 0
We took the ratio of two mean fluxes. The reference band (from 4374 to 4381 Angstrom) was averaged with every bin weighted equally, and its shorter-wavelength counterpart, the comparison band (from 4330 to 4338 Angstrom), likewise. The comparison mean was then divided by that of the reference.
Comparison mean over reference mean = 1.05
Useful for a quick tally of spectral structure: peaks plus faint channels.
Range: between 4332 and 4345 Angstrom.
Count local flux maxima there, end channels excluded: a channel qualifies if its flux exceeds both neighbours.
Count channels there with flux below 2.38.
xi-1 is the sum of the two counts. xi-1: 5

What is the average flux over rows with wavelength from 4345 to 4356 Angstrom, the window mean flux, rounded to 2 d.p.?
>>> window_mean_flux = 2.54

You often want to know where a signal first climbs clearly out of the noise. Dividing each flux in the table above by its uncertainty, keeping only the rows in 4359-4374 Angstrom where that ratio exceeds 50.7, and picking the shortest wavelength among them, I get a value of 4361.0 Angstrom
